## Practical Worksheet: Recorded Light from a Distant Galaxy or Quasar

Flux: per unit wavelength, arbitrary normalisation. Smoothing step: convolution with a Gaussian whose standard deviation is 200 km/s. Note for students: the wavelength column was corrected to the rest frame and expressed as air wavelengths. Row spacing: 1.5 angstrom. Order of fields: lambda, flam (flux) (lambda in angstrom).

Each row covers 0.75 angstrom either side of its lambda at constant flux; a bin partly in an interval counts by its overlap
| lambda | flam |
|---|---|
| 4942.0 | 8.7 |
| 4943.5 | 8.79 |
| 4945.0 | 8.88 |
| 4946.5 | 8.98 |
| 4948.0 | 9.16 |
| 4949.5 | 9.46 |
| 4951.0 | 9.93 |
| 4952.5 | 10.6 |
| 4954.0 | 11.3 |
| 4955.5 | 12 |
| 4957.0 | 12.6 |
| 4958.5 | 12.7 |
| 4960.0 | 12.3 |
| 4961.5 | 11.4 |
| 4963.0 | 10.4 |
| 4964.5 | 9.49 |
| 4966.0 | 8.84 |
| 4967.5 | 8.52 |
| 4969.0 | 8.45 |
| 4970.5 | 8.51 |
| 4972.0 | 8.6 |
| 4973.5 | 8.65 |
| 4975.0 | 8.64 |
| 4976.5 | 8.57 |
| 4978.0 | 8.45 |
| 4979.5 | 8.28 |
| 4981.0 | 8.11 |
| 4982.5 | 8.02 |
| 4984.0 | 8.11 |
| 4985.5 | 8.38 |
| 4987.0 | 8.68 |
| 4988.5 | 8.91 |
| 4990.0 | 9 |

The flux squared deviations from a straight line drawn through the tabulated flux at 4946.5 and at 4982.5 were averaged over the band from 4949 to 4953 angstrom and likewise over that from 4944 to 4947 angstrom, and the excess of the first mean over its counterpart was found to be 2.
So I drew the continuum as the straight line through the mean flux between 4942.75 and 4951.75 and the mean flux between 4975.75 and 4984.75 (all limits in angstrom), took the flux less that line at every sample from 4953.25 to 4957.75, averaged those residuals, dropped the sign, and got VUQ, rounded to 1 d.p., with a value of 3.0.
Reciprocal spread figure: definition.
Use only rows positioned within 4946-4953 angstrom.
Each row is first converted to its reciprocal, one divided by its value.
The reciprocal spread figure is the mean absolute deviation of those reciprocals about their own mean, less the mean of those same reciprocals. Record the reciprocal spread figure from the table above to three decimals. -0.099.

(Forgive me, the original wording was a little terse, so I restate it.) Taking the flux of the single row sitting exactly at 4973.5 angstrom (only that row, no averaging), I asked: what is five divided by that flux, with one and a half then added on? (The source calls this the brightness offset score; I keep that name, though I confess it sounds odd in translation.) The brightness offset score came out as 2.08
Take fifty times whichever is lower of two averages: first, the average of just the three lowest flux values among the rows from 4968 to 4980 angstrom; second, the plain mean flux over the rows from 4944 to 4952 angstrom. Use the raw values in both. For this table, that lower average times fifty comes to 420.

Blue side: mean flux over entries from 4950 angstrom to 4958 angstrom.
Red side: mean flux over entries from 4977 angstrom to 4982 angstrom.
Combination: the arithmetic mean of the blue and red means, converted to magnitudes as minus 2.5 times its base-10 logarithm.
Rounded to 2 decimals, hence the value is -2.48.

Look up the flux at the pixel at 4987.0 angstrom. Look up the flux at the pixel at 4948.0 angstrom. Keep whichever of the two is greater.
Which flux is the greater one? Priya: 9.2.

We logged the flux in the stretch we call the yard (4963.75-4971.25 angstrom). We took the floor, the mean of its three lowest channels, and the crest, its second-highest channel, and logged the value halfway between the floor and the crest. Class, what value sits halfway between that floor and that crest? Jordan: 8.7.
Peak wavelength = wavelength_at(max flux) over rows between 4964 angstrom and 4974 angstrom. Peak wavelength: 4964.5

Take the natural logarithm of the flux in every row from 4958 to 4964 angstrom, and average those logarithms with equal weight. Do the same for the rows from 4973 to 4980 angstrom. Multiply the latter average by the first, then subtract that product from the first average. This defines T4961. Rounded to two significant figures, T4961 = -2.8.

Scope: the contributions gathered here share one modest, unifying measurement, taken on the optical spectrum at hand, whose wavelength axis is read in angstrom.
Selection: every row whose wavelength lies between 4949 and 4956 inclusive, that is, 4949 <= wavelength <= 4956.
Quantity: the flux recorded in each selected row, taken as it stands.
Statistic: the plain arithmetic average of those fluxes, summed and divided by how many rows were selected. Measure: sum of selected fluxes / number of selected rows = 10.7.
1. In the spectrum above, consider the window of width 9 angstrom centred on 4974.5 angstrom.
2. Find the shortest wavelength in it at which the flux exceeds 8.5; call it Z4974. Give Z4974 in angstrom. 4970.5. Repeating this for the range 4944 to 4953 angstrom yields 4945.0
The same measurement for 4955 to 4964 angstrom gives 4955.5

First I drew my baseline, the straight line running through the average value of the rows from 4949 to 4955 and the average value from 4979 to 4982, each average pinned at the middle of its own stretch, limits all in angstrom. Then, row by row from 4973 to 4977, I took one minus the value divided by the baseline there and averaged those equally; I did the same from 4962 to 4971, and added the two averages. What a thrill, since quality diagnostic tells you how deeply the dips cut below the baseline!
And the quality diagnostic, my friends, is 0.02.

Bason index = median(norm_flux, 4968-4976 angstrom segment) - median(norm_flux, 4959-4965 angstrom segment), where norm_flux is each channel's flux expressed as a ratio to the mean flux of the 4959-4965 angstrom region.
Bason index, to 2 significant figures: -0.21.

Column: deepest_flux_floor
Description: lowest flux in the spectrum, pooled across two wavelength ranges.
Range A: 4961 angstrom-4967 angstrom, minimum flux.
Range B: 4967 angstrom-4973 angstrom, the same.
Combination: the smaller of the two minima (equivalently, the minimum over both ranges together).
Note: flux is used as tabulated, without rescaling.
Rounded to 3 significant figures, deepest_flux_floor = 8.45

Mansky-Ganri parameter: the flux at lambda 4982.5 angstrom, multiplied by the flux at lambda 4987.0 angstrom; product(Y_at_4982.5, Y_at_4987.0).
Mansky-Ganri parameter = 70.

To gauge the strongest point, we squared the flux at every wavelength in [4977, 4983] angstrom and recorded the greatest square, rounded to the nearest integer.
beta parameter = 71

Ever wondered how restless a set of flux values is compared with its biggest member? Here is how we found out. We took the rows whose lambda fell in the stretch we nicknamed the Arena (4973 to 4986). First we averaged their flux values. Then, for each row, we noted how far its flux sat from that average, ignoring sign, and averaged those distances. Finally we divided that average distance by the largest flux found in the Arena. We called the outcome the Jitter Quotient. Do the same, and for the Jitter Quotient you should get 0.023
